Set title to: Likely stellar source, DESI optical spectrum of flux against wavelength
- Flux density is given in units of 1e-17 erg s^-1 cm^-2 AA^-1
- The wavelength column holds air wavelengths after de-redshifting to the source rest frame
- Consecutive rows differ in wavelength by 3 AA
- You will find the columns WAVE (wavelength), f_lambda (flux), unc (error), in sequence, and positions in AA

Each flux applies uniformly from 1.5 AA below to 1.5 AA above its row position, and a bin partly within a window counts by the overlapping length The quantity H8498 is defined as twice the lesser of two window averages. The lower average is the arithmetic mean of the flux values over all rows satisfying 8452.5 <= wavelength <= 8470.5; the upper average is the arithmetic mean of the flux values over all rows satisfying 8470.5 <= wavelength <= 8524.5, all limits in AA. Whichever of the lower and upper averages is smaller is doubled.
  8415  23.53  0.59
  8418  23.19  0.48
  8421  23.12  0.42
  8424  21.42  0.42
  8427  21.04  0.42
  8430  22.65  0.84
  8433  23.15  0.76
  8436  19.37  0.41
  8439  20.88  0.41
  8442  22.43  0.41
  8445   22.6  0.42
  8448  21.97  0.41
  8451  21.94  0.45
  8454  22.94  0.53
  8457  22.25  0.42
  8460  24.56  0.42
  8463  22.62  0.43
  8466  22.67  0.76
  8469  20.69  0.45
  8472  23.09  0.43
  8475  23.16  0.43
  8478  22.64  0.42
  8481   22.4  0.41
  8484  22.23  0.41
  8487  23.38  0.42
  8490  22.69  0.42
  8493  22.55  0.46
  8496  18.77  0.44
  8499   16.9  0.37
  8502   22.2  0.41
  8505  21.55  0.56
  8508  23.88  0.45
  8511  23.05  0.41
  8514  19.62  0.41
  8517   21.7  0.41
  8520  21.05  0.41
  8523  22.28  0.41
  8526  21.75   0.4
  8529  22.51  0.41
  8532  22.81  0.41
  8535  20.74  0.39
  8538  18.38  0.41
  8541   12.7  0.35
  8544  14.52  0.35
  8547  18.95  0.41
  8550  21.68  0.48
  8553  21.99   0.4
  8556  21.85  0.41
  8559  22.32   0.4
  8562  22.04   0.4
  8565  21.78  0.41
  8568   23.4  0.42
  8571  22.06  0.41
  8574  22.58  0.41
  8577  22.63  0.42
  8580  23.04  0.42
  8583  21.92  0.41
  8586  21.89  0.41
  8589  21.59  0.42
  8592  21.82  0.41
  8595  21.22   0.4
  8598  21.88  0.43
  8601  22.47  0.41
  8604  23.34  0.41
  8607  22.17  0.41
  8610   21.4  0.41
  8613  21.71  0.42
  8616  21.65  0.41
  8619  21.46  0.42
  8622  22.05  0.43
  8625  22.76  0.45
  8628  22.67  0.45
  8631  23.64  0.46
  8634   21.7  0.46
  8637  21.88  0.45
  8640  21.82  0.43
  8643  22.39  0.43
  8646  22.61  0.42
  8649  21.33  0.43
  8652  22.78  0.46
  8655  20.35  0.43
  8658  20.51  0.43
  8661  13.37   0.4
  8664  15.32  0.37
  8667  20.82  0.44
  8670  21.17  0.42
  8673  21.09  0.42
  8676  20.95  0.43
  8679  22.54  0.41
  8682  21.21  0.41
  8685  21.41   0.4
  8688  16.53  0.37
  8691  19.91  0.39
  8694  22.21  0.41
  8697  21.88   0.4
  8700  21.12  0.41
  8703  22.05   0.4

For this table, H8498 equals 43.7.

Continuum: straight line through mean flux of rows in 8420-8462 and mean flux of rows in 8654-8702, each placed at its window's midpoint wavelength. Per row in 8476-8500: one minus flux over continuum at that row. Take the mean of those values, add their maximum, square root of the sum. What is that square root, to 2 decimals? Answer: 0.48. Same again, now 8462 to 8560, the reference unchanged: 0.65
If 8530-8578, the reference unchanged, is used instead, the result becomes 0.65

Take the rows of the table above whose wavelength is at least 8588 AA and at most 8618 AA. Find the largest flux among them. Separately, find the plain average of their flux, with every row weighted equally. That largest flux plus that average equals 45.3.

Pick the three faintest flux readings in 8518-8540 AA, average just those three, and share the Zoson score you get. 20.1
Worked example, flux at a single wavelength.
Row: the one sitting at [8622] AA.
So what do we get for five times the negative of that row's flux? -110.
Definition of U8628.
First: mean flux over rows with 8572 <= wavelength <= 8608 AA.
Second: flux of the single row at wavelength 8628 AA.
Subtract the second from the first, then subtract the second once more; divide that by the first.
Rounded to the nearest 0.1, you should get -1.0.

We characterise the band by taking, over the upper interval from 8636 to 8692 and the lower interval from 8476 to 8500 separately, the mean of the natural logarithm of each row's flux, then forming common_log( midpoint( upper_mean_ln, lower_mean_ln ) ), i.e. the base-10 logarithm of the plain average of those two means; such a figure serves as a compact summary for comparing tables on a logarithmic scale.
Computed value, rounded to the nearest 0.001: 0.482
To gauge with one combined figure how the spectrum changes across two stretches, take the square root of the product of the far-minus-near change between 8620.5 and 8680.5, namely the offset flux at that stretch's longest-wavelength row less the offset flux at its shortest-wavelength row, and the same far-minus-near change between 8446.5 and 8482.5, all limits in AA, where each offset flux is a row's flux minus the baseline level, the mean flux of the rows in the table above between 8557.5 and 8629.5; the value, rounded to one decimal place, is 0.5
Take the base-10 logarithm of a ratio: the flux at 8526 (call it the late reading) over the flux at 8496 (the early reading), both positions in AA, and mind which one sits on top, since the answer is 0.06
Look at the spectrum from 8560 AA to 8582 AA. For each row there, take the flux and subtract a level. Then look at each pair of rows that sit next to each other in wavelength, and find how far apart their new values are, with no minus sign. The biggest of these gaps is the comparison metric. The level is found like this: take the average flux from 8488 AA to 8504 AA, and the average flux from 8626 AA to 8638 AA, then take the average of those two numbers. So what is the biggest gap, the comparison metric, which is 1.6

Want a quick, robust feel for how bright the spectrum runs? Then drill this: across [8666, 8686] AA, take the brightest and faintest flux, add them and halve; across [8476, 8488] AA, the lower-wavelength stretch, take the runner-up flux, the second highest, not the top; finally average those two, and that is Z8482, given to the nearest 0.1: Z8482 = 22.2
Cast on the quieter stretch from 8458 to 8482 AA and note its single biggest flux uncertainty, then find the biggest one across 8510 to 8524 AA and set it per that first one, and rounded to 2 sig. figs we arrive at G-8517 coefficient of 0.54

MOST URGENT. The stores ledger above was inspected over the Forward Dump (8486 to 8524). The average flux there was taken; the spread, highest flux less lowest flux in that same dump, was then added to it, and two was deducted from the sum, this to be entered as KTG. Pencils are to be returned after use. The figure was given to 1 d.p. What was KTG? 26.5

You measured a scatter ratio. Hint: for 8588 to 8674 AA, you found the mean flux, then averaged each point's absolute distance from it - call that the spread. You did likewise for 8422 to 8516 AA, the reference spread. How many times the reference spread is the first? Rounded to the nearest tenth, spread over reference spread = 1.0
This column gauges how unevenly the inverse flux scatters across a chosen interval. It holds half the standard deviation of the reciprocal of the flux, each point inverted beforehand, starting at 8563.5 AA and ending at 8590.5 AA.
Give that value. 0.0006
